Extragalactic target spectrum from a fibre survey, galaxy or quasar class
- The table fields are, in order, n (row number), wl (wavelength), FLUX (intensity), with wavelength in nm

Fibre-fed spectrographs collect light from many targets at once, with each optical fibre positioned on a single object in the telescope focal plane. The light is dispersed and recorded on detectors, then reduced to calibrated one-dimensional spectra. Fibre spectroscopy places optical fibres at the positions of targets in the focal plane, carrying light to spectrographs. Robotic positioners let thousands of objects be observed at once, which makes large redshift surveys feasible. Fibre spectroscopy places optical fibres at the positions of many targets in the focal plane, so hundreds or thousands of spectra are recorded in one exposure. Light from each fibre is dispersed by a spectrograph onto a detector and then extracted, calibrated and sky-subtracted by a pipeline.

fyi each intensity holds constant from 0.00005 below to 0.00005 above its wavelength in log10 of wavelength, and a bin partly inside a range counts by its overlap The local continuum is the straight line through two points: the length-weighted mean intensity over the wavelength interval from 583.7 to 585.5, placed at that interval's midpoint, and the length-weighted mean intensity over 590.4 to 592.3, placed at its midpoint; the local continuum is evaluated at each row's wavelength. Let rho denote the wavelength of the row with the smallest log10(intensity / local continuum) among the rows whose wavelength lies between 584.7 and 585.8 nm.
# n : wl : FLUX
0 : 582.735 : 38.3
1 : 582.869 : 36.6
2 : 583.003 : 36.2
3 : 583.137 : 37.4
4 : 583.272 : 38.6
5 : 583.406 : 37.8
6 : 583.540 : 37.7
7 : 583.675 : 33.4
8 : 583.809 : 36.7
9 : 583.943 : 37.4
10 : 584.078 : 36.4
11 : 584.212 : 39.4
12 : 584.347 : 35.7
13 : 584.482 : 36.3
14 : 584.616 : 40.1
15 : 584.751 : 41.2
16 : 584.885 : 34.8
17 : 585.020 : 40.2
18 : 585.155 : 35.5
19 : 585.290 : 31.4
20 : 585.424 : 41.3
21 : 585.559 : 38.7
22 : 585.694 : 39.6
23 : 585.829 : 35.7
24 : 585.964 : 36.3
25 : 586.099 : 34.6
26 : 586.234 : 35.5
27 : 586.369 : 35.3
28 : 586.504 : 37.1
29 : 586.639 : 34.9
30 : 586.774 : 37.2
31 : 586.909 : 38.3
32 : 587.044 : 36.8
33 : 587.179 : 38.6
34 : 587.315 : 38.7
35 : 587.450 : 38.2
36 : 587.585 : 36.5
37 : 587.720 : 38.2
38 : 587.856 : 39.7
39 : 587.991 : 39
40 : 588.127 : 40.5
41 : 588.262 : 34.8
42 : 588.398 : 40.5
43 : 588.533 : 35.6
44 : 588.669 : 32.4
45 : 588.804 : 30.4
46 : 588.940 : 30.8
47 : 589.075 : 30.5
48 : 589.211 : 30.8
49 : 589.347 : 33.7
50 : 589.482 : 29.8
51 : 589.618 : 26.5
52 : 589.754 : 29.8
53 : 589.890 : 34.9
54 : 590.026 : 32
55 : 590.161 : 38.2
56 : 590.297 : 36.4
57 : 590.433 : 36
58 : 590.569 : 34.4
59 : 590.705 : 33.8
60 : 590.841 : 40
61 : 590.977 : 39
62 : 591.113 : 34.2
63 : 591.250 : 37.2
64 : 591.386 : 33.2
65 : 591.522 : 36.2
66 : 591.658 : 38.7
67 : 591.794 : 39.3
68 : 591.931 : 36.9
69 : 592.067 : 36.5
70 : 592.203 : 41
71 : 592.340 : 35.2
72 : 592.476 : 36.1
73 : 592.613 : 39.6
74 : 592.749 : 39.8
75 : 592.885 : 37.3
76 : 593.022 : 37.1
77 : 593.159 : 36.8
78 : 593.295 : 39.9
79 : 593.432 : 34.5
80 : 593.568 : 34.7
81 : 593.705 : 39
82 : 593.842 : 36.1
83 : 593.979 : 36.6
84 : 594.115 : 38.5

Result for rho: 585.290 nm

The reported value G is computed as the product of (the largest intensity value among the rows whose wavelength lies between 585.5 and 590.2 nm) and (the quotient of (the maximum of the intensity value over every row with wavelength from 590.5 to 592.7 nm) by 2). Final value 830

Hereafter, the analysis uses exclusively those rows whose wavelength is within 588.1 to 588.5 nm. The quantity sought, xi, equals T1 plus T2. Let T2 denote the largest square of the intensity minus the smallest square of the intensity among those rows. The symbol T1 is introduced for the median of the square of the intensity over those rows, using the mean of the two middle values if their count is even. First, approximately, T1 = 1640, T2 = 429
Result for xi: 2069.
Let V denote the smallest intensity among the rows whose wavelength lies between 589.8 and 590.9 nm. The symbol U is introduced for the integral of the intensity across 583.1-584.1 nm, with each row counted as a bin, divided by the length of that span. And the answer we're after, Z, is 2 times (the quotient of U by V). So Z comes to 2.308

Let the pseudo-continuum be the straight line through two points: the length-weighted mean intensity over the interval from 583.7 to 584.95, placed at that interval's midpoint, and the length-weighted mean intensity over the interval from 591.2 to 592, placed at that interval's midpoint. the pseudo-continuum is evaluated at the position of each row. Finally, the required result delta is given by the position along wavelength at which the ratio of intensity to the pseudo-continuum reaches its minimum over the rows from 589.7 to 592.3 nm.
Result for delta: 589.754 nm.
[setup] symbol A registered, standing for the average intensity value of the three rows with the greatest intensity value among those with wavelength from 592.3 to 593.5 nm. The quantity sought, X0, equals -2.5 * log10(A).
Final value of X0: -4.00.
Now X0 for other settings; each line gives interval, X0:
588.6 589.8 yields -3.77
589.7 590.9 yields -3.96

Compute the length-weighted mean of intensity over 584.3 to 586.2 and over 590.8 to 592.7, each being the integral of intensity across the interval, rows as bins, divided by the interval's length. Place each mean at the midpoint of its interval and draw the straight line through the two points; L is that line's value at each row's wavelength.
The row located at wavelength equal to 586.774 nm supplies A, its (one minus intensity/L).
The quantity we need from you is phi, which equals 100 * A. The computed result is 0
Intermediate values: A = 0.00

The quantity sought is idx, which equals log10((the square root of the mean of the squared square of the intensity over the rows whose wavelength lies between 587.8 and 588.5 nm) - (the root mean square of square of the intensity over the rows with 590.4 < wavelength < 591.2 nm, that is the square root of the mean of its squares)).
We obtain 2.29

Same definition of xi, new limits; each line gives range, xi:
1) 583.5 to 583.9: 1653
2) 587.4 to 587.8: 1586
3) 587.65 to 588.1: 1638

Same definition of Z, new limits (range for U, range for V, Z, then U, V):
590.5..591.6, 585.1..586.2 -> 2.294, 36.0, 31.4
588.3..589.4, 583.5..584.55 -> 1.983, 33.1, 33.4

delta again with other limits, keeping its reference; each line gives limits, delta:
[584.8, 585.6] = 585.290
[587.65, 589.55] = 589.482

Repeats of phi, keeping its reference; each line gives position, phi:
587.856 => -7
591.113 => 8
